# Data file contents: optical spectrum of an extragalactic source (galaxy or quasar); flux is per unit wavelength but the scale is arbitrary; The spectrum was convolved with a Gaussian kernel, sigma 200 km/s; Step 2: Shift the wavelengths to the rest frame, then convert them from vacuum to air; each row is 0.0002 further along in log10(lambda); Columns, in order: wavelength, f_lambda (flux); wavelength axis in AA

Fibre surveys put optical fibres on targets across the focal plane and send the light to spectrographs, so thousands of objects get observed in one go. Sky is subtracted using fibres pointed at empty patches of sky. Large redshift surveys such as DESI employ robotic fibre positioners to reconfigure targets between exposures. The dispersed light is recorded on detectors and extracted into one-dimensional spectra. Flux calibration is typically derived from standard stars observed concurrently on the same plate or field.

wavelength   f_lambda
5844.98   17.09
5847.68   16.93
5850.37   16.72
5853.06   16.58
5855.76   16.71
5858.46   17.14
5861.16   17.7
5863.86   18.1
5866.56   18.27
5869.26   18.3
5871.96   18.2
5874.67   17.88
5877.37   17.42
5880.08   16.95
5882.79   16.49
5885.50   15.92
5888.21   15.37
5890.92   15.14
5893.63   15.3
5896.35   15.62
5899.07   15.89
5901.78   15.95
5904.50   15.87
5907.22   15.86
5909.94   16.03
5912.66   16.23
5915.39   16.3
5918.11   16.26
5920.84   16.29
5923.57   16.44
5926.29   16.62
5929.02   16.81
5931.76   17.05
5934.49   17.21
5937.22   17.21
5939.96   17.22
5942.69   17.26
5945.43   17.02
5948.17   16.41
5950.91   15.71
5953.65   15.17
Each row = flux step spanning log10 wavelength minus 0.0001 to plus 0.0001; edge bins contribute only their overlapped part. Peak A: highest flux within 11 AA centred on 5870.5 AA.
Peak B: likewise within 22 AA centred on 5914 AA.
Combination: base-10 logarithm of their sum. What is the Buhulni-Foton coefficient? 1.54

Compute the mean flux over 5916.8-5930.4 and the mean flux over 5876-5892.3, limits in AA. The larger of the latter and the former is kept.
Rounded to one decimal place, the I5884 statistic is 16.5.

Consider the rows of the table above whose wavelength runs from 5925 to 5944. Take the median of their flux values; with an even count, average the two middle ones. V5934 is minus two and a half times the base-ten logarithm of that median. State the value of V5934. -3.09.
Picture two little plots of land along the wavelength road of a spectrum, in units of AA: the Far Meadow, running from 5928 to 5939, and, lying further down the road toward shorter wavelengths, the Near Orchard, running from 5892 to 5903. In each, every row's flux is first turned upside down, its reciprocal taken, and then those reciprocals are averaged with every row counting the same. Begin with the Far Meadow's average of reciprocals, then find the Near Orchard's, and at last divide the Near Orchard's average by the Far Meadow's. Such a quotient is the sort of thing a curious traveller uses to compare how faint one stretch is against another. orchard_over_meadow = 1.09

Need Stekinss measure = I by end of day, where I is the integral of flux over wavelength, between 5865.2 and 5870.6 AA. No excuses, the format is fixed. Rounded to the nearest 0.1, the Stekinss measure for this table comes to 98.8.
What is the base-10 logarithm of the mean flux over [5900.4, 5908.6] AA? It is 1.20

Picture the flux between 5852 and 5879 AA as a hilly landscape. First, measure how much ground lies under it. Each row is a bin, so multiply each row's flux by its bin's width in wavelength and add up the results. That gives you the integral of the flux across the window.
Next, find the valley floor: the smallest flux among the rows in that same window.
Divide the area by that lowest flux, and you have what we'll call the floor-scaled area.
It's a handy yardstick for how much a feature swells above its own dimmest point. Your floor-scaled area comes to 28.7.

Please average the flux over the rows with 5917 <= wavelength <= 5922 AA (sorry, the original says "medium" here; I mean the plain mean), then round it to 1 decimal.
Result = 16.3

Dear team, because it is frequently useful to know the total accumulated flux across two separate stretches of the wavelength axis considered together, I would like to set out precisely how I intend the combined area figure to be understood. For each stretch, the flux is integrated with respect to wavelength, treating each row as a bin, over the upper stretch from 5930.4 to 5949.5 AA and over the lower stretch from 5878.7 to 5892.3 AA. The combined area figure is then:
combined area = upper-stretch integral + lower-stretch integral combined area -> 543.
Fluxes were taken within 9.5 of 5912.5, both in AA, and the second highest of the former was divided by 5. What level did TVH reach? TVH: 3.26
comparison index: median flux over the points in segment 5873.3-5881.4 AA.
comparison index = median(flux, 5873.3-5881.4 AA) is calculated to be 17.4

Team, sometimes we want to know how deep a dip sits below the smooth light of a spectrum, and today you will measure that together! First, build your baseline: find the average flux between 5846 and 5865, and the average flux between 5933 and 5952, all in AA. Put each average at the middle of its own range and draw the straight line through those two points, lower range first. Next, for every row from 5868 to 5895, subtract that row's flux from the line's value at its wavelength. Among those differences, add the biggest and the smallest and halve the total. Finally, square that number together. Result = 0.1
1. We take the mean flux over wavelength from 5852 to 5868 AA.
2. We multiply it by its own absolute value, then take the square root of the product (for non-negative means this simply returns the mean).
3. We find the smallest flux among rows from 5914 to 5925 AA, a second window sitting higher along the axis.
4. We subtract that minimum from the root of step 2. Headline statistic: 1.2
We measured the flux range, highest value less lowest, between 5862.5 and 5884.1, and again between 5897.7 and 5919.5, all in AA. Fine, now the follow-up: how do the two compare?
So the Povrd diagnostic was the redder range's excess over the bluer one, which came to -1.4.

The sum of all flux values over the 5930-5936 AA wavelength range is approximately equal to 34.3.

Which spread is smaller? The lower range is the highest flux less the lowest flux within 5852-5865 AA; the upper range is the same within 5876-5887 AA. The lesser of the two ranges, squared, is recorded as 2.25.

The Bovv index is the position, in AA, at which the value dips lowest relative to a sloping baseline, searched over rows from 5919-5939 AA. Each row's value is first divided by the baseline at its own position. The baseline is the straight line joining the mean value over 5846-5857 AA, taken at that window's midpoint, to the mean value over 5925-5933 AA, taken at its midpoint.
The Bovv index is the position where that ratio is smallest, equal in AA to 5920.84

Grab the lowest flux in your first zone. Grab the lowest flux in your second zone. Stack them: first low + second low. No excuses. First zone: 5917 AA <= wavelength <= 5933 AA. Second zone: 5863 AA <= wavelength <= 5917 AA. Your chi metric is 31.4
